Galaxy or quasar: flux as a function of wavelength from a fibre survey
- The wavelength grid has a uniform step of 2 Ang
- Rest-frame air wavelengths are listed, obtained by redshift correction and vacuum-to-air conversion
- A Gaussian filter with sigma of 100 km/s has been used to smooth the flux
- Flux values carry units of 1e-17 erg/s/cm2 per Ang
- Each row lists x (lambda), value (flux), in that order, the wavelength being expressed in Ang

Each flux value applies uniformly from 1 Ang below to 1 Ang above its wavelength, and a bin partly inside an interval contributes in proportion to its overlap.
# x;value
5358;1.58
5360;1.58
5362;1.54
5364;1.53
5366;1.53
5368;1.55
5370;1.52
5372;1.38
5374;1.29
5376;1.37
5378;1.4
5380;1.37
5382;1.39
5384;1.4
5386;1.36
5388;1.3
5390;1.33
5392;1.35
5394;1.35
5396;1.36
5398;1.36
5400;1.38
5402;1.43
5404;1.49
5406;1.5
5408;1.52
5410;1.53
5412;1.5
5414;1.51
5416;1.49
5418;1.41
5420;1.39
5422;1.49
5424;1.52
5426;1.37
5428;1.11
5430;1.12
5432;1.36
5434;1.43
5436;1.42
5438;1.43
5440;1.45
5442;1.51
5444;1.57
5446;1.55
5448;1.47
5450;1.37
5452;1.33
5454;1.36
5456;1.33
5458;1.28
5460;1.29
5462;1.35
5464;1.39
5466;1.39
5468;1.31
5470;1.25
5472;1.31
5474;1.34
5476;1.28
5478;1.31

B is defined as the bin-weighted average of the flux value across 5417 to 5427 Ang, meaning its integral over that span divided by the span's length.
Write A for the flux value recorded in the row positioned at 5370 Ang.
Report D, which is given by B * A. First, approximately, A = 1.52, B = 1.44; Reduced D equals 2.18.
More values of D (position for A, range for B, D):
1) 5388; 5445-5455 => 1.84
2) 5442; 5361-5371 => 2.32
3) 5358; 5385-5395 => 2.11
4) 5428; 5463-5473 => 1.48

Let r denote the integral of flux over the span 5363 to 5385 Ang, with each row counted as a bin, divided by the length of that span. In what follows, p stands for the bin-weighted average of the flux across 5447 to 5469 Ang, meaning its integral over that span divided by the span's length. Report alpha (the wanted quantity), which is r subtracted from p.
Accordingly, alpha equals -0.08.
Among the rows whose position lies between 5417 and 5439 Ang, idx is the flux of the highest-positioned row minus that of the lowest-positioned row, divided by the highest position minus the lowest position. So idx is 0.0010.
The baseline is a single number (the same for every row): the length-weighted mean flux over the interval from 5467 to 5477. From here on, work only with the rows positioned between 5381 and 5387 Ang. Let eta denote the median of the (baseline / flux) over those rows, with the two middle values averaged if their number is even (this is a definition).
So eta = 0.93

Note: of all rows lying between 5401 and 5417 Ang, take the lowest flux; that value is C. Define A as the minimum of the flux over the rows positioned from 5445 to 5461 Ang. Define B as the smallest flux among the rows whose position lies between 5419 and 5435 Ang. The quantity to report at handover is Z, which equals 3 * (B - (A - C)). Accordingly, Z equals 3.78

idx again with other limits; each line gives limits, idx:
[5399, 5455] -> -0.0004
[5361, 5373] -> -0.0160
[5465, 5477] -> -0.0110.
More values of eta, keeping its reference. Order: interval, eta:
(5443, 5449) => 0.84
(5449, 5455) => 0.95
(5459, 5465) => 0.96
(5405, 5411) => 0.85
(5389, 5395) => 0.96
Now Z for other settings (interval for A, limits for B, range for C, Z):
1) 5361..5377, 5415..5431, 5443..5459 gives 3.30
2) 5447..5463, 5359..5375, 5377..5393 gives 3.93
